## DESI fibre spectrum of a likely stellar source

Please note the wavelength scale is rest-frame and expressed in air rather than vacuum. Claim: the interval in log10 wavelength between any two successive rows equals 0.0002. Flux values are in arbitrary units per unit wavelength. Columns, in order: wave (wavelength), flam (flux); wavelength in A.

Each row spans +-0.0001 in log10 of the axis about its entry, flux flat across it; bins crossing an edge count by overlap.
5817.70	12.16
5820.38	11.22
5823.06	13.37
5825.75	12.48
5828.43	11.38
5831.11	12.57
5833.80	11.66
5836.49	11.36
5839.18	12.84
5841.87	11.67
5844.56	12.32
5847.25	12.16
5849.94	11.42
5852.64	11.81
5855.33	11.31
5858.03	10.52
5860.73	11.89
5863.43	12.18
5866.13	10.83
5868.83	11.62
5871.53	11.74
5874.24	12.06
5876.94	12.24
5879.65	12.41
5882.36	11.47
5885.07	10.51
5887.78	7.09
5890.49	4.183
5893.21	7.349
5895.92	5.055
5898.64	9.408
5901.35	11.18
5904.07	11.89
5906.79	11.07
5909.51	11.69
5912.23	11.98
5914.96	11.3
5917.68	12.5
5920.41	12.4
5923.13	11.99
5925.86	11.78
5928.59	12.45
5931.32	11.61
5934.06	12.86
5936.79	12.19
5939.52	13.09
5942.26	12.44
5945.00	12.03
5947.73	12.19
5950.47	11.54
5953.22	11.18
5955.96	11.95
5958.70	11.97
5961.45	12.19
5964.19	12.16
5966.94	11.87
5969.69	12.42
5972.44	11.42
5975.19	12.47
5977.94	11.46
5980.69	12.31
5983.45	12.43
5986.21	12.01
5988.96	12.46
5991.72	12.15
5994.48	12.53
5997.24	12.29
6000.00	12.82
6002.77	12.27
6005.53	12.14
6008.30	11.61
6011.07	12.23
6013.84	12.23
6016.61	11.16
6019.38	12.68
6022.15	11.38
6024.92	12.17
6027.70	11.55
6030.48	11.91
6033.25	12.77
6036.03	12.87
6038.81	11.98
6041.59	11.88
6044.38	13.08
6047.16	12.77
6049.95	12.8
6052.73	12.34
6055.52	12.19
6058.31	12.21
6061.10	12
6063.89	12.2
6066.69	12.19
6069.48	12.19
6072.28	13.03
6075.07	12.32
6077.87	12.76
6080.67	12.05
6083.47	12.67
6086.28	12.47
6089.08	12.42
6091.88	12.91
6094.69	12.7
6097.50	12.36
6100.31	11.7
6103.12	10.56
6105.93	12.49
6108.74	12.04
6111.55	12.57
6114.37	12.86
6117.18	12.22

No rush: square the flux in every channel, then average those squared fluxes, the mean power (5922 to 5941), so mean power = 151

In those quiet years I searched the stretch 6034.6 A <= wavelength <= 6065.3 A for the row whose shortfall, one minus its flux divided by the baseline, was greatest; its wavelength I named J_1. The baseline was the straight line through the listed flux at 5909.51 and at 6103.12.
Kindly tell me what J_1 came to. 6041.59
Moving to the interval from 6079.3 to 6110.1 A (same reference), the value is 6103.12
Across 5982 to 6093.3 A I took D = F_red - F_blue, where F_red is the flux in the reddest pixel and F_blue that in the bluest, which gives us 0.48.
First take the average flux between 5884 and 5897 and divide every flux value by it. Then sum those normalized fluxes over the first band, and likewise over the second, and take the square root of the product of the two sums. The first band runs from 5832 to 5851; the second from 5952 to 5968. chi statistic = 11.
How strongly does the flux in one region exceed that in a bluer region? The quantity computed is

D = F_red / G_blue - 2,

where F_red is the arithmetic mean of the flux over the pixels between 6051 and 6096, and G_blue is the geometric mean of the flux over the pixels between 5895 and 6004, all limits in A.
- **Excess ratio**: -0.94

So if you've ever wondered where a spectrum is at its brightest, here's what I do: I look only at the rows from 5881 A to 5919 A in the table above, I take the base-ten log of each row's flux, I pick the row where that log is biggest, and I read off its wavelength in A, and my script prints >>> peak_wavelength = 5917.68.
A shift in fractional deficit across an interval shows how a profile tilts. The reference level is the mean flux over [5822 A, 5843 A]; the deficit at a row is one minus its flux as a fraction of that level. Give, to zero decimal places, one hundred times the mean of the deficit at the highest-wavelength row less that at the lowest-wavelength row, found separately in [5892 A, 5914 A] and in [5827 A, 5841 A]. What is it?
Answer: -25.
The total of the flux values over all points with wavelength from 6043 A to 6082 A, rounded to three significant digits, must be 174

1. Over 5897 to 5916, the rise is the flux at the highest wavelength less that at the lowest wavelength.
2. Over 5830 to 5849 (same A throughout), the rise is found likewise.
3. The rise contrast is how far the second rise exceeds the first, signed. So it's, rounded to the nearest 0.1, -2.3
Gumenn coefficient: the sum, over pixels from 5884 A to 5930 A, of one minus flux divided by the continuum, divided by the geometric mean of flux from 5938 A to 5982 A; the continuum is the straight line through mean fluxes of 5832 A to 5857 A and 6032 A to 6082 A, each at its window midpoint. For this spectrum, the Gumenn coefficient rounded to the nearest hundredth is 0.21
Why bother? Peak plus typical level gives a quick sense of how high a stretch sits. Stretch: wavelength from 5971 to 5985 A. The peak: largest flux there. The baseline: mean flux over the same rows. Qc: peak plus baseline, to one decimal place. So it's 24.5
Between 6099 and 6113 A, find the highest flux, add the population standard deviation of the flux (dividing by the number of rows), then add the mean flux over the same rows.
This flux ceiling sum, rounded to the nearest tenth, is 25.2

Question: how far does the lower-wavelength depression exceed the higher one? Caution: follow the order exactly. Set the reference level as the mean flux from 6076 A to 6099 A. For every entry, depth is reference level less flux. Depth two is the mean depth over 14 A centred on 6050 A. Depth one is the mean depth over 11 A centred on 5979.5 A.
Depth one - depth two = 0.5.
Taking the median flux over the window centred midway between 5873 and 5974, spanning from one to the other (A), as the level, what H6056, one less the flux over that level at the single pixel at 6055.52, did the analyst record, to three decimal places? -0.020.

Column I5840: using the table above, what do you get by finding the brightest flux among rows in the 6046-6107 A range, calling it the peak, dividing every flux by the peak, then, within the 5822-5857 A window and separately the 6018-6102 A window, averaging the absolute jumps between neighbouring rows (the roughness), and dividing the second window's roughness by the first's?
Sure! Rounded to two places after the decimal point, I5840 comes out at 0.56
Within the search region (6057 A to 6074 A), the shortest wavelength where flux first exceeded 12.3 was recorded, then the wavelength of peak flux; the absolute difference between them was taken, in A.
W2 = 0.0 A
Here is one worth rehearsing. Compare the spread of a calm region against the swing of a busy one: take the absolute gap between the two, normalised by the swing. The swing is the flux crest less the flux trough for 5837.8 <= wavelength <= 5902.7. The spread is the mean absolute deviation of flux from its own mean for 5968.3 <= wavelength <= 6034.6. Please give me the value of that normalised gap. 0.957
